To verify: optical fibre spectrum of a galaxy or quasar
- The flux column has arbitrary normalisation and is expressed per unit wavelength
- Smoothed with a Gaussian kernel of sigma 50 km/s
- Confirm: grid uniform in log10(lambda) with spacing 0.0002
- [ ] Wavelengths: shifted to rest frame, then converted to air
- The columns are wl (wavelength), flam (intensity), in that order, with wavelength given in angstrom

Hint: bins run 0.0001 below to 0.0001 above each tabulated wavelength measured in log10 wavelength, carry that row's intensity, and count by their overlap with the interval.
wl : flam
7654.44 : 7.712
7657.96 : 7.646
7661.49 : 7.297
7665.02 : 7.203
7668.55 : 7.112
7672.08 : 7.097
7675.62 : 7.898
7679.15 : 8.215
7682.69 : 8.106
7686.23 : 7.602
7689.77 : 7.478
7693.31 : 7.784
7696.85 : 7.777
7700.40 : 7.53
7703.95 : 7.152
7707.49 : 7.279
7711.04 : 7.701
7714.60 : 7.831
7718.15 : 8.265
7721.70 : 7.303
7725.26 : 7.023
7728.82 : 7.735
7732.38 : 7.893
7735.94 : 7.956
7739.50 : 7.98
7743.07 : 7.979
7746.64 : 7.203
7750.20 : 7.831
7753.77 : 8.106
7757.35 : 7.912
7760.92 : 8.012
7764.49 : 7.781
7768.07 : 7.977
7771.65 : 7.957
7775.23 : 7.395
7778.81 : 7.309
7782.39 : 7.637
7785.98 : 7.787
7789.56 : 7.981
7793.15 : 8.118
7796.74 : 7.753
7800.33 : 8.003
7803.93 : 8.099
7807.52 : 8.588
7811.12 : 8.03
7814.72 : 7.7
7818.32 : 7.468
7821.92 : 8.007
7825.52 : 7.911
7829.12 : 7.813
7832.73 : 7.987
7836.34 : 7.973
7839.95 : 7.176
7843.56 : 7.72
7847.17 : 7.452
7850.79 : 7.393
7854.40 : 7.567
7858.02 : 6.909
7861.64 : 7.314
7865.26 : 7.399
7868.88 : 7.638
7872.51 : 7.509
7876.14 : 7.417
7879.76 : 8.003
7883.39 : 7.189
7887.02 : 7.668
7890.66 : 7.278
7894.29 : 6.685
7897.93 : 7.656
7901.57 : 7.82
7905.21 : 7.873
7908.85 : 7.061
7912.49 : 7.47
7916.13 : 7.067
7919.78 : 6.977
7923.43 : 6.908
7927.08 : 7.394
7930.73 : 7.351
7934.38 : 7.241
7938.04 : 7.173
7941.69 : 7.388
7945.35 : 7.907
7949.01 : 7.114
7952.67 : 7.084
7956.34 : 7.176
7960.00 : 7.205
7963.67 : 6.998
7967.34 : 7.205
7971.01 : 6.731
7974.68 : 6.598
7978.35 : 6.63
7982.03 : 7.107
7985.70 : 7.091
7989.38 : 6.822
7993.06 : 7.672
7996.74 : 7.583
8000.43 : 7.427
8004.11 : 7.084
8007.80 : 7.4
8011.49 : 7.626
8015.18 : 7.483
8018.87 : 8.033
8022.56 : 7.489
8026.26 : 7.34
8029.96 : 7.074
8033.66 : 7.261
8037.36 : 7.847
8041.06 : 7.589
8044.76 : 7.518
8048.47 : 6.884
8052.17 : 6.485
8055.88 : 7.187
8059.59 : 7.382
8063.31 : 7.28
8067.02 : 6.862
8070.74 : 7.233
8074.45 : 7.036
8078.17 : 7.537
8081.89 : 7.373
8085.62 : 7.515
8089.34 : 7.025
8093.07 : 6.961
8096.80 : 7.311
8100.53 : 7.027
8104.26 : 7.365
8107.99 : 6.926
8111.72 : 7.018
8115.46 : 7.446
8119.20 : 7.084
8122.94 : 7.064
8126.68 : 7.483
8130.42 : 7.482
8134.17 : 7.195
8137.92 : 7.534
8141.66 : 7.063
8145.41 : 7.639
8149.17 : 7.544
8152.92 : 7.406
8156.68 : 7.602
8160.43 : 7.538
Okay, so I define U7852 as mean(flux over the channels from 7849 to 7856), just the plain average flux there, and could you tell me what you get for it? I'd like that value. 7.48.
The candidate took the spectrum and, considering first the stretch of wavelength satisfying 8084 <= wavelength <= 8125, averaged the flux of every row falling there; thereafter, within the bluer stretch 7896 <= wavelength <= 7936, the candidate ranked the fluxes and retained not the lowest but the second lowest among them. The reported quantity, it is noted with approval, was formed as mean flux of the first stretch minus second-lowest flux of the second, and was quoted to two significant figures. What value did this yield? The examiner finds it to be 0.18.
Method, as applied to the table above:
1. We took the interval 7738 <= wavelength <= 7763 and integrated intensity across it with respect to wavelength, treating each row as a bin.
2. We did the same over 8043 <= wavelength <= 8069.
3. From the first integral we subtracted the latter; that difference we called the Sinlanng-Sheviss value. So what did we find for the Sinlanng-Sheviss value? 12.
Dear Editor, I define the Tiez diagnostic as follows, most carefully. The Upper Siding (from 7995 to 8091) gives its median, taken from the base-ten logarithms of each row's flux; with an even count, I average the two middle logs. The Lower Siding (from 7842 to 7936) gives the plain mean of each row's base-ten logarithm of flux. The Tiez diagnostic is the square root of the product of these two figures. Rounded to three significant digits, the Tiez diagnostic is 0.868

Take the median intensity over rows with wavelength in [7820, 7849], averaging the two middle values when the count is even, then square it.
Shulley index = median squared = 62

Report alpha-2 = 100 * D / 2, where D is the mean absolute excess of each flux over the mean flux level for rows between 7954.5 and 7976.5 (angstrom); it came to 11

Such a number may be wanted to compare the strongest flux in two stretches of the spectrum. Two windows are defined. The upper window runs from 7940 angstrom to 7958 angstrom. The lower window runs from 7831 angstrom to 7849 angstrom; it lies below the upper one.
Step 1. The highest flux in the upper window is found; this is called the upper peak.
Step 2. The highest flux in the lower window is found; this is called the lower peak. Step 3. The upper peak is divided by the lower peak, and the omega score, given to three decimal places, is 0.990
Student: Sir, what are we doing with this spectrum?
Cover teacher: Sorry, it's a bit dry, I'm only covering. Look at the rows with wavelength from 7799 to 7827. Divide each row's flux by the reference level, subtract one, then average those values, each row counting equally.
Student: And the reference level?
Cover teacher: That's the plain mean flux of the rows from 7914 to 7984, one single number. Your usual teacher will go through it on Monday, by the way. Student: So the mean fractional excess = 0.12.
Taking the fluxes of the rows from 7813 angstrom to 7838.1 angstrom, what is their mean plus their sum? 63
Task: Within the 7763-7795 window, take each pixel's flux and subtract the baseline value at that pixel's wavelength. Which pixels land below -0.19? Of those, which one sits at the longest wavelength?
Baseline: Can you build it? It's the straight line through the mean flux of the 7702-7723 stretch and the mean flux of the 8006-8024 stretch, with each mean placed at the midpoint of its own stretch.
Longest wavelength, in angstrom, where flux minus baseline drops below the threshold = 7778.81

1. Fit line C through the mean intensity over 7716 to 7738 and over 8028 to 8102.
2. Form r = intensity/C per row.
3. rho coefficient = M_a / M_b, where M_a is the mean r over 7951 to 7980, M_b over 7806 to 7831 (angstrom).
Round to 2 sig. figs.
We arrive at 0.90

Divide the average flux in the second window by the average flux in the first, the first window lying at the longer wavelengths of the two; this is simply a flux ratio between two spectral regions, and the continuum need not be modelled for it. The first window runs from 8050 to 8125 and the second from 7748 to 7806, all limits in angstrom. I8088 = 1.10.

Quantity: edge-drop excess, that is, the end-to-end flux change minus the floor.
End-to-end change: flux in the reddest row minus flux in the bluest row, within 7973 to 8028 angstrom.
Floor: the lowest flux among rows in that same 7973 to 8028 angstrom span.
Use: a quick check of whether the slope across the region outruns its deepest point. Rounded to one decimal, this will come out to -5.9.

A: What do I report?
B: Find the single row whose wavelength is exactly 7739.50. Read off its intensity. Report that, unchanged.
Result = 7.98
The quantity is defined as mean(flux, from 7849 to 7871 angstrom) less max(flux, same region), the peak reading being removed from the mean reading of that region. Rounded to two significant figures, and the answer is -0.27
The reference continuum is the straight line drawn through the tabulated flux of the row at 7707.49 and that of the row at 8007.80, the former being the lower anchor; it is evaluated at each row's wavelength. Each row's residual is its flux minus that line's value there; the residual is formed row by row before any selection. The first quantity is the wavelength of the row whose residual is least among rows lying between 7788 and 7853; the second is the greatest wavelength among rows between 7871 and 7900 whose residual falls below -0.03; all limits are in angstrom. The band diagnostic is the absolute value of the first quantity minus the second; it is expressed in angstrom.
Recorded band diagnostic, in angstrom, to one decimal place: 54.3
